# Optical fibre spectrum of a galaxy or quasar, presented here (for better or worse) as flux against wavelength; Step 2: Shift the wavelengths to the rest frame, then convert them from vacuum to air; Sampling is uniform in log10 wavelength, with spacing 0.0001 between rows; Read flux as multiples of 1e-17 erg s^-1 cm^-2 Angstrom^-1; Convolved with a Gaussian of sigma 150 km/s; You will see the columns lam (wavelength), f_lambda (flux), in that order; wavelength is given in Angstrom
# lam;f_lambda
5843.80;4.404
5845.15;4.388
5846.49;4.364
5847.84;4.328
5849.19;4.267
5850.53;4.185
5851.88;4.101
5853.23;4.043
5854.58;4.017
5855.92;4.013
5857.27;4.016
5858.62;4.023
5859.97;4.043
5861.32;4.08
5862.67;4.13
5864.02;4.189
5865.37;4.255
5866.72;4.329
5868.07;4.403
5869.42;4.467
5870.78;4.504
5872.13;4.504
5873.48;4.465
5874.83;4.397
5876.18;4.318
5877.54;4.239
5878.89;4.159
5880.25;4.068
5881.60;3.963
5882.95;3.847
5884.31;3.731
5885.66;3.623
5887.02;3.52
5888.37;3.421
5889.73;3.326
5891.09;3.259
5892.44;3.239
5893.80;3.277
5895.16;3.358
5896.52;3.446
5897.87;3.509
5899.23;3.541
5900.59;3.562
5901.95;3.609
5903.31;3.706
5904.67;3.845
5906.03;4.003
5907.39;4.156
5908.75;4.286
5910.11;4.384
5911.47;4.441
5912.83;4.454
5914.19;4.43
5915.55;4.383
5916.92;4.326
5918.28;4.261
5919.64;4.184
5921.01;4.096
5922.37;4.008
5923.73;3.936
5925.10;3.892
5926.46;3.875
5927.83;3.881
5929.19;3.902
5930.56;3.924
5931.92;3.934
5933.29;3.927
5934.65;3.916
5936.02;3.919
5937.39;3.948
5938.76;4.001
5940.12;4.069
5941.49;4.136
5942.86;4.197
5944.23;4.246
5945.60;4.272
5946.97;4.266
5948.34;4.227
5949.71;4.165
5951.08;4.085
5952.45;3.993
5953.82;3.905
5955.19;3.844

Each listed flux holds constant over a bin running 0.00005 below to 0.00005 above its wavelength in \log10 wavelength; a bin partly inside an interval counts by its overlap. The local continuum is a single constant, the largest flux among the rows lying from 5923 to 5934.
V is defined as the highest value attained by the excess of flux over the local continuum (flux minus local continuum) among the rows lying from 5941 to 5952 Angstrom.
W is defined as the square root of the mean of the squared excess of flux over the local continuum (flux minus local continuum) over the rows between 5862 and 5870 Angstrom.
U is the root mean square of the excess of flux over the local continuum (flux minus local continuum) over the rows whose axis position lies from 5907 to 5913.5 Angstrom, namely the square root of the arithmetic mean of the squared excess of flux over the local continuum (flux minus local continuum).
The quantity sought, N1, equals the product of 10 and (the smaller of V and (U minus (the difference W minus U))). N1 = 3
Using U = 0.4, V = 0.3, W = 0.38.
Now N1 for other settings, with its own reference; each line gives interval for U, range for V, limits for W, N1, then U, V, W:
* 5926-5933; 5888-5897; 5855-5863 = -5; 0.0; -0.5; 0.12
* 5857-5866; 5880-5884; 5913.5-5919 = 0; 0.2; 0.1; 0.42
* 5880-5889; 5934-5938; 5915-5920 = 0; 0.3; 0.0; 0.36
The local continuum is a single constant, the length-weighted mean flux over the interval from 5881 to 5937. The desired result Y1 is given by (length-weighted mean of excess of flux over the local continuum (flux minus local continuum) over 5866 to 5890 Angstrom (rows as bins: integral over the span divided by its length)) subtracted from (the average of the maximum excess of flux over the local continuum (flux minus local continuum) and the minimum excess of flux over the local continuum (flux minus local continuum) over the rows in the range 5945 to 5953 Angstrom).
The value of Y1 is 0.0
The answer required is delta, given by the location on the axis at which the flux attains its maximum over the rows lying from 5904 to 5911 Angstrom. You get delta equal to 5910.11 Angstrom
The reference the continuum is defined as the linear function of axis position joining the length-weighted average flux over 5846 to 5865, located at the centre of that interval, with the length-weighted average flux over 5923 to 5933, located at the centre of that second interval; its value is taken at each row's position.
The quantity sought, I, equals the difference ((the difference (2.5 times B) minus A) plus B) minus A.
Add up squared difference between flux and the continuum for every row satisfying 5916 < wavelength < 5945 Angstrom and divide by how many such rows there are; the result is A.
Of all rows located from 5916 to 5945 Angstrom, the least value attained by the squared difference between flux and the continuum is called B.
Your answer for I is -0.07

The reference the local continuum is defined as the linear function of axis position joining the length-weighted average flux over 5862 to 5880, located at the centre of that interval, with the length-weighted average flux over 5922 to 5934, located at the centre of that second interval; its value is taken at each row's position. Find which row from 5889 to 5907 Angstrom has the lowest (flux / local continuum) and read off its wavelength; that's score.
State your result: 5892.44 Angstrom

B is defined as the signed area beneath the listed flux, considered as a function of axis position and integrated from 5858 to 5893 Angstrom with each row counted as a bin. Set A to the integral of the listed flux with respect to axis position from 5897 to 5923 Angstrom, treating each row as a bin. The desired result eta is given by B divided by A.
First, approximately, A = 106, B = 141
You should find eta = 1.3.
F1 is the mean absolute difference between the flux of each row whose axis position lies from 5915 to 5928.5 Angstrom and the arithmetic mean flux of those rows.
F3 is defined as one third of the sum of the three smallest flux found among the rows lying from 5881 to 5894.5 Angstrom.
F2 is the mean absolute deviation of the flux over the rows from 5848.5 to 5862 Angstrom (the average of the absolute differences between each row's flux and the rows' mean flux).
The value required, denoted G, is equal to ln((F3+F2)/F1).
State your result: 3.00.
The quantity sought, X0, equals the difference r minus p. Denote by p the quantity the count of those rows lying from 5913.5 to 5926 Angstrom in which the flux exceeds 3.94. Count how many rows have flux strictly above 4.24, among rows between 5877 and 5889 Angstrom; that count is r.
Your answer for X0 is -7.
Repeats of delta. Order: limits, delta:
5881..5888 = 5881.60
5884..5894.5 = 5884.31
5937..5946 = 5945.60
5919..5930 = 5919.64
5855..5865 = 5864.02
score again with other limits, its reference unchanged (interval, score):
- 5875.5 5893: 5892.44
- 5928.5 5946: 5929.19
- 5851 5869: 5854.58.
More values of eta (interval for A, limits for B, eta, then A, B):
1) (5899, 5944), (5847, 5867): 0.5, 182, 83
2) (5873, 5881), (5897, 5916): 2.2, 34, 76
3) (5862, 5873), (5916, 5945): 2.4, 48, 117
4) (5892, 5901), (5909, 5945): 4.8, 31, 148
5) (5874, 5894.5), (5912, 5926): 0.8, 77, 59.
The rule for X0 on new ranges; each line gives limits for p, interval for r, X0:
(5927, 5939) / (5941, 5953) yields 1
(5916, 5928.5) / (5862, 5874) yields 2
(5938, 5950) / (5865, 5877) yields 0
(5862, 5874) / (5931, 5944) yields -9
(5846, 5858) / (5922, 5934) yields -9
